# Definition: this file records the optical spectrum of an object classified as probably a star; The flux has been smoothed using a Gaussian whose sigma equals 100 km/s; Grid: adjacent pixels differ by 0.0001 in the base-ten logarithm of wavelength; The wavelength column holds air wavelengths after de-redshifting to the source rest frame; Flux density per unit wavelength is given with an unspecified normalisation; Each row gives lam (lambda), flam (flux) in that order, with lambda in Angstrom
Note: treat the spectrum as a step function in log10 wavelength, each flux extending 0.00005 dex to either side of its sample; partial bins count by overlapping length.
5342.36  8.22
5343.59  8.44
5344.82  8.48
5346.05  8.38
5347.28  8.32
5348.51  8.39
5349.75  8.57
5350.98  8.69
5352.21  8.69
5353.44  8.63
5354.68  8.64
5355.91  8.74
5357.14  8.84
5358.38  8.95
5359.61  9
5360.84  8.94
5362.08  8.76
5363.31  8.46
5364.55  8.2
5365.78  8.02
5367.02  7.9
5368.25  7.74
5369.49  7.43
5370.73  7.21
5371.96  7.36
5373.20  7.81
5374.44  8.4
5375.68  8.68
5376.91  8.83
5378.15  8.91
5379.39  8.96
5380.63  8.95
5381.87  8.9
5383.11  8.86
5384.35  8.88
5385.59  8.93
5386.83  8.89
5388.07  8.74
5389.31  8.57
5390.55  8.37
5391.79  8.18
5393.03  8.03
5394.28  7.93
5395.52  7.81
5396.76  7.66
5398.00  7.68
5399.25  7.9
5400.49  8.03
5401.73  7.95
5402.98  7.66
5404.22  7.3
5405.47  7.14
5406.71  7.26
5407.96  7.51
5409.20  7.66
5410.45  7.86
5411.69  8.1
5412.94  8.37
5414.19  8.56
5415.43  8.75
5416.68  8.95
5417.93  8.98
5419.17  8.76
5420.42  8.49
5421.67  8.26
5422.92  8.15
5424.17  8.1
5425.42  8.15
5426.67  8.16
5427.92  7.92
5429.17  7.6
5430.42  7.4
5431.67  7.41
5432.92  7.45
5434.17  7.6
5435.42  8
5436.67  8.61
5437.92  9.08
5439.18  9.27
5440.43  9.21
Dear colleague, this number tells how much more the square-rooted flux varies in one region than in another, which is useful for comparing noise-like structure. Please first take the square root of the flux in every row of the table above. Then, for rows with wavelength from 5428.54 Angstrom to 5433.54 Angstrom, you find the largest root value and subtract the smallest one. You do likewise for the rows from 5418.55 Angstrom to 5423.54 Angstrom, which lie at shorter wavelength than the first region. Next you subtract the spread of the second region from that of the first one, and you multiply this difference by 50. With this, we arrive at -3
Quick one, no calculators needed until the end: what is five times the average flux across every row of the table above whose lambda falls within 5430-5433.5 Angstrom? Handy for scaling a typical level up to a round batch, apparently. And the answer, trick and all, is 37.1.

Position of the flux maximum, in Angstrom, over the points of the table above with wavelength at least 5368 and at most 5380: 5379.39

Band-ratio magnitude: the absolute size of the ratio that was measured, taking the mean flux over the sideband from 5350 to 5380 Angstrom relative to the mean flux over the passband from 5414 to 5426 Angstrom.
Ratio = 0.99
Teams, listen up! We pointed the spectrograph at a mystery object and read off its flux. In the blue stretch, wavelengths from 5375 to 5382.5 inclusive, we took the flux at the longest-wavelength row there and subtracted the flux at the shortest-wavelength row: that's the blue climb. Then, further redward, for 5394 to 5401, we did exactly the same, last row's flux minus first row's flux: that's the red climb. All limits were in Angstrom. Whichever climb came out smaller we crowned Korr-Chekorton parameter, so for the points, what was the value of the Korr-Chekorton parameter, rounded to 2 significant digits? 0.10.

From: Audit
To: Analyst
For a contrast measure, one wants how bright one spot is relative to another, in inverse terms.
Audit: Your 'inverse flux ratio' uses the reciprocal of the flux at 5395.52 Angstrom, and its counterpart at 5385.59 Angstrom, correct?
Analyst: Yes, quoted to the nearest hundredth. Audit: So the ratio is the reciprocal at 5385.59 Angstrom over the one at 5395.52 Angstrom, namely 0.87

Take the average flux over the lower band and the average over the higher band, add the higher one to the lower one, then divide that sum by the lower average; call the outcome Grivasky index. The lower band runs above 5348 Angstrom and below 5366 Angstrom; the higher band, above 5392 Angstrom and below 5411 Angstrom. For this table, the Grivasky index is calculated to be 1.89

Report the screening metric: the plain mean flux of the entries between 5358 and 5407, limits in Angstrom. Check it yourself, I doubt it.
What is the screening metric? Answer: 8.23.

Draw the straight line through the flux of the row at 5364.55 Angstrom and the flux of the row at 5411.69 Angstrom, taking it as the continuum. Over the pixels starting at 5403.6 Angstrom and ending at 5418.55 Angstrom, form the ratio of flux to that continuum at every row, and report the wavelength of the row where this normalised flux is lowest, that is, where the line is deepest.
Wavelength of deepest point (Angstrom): 5405.47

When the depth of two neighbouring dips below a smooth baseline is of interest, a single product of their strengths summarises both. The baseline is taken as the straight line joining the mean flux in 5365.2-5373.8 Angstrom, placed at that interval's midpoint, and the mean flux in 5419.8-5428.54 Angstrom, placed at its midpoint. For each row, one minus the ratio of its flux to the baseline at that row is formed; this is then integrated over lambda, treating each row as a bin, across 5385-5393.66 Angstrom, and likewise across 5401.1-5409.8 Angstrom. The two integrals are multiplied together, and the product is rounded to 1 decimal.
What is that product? -0.4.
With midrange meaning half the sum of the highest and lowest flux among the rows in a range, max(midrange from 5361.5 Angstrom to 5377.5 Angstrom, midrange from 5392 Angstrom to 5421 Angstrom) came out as 8.06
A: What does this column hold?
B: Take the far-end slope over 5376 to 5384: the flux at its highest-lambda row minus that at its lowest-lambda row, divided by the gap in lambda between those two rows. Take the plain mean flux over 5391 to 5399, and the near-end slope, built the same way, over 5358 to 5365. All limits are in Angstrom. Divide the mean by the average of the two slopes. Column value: -135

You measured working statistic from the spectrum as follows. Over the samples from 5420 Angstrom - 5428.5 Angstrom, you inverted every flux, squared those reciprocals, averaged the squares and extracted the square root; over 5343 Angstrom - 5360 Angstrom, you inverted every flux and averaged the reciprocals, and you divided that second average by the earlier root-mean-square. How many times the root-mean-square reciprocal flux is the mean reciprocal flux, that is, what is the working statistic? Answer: 0.948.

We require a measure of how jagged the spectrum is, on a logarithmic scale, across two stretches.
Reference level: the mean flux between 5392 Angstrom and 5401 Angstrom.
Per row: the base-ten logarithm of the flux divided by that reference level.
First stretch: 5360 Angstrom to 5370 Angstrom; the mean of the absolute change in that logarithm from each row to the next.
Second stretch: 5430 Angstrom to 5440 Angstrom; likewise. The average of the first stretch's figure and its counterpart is 0.013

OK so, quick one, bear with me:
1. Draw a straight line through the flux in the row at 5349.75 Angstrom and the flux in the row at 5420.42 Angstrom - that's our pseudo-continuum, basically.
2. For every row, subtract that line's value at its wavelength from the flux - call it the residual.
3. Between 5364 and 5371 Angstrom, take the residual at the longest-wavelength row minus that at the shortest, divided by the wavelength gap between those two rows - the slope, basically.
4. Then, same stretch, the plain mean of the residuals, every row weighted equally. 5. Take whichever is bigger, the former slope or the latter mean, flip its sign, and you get 0.16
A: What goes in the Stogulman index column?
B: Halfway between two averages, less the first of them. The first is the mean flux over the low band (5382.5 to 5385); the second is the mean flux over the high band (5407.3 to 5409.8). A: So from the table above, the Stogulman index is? -0.6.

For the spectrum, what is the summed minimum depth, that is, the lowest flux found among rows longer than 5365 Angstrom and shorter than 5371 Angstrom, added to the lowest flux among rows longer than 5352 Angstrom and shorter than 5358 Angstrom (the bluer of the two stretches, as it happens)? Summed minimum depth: 15.8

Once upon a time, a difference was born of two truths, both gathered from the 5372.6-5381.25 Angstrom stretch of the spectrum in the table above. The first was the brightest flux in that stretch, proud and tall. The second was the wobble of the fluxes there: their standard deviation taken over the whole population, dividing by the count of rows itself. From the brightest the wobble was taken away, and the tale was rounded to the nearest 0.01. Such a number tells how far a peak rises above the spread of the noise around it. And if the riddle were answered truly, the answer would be 8.57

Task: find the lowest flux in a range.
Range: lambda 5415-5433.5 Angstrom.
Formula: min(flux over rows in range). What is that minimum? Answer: 7.4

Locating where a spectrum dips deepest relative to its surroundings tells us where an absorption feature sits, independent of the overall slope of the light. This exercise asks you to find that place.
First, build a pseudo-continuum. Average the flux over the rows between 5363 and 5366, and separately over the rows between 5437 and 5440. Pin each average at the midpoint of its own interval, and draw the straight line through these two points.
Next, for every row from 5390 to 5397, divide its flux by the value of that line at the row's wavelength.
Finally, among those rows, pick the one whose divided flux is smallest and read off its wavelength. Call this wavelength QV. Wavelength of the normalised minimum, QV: 5396.76 Angstrom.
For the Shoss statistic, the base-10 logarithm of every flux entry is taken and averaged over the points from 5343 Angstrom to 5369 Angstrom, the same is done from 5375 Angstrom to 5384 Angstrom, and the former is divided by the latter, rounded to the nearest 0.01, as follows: 0.98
